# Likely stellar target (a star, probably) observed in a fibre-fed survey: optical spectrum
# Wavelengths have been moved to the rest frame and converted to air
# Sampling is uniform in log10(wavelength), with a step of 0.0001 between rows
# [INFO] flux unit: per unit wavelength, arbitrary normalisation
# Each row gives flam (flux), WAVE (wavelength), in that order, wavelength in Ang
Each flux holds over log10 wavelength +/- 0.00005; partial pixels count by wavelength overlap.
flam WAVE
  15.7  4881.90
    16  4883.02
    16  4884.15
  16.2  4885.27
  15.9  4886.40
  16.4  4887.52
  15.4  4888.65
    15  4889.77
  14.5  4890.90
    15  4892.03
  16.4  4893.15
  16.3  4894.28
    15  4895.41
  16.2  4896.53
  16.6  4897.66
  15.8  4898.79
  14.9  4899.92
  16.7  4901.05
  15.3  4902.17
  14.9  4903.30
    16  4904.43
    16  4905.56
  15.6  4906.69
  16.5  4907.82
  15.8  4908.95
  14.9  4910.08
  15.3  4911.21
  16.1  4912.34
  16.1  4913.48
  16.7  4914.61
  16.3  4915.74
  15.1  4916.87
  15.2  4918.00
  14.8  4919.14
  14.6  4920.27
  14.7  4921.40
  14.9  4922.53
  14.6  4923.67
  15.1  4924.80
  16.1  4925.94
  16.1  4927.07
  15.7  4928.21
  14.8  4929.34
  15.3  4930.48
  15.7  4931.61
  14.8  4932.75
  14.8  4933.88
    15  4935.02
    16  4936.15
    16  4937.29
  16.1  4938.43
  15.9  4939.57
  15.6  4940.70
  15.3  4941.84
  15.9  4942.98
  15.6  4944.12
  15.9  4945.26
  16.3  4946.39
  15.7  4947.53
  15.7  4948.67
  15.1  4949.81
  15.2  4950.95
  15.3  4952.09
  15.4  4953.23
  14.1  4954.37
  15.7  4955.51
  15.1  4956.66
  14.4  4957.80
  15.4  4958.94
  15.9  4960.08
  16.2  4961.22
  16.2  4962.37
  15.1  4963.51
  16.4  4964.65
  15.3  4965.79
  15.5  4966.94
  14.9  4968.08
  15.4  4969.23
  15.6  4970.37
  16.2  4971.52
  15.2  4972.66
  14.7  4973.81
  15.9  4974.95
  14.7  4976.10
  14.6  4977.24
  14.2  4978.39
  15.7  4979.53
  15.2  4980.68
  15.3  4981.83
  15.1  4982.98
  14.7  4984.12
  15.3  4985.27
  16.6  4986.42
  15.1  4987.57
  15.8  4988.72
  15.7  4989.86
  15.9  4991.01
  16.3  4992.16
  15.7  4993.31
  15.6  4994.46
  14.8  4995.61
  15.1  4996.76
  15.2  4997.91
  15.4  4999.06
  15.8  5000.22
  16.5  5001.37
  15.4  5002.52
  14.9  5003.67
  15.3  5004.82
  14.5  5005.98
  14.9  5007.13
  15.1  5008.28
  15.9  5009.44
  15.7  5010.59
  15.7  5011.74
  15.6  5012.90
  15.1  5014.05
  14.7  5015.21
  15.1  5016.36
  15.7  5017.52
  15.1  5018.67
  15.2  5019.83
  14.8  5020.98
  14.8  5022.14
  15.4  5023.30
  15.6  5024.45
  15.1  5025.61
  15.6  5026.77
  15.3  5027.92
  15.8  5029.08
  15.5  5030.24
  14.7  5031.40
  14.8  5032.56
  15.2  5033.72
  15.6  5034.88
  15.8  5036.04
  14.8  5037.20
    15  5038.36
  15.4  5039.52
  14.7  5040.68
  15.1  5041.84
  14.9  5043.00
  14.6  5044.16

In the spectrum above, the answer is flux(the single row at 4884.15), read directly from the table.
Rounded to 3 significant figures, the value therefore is 16.0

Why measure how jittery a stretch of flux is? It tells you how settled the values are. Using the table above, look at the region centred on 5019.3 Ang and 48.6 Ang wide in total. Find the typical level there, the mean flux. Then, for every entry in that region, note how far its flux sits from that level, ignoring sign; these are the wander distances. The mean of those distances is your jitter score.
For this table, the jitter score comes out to 0.34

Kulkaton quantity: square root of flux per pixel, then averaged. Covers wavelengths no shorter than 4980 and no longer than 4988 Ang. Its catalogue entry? 3.91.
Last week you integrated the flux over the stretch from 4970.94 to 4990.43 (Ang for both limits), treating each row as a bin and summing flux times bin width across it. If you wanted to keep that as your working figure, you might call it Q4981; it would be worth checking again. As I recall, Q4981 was 298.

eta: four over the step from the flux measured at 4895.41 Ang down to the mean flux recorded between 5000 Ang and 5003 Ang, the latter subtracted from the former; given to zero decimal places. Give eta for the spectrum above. -4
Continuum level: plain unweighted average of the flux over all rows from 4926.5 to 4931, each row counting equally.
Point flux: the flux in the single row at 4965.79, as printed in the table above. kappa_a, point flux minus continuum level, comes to -0.2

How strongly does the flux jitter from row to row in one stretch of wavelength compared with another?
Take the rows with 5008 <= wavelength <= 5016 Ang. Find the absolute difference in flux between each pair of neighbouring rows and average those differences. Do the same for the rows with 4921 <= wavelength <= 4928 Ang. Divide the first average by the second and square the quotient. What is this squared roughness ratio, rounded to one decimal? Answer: 0.7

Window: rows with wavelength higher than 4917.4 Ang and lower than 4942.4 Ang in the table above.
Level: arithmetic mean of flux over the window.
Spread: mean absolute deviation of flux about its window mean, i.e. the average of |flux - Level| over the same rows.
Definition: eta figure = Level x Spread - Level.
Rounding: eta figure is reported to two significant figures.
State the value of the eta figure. -7.9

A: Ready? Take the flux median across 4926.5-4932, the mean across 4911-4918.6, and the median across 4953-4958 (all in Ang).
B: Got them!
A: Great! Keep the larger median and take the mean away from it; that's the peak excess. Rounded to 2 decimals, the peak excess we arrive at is -0.13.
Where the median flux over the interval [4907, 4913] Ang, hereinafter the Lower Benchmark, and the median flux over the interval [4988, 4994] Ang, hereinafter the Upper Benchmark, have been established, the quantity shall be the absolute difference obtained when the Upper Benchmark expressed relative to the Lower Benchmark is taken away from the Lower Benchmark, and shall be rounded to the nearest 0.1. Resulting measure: 14.8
